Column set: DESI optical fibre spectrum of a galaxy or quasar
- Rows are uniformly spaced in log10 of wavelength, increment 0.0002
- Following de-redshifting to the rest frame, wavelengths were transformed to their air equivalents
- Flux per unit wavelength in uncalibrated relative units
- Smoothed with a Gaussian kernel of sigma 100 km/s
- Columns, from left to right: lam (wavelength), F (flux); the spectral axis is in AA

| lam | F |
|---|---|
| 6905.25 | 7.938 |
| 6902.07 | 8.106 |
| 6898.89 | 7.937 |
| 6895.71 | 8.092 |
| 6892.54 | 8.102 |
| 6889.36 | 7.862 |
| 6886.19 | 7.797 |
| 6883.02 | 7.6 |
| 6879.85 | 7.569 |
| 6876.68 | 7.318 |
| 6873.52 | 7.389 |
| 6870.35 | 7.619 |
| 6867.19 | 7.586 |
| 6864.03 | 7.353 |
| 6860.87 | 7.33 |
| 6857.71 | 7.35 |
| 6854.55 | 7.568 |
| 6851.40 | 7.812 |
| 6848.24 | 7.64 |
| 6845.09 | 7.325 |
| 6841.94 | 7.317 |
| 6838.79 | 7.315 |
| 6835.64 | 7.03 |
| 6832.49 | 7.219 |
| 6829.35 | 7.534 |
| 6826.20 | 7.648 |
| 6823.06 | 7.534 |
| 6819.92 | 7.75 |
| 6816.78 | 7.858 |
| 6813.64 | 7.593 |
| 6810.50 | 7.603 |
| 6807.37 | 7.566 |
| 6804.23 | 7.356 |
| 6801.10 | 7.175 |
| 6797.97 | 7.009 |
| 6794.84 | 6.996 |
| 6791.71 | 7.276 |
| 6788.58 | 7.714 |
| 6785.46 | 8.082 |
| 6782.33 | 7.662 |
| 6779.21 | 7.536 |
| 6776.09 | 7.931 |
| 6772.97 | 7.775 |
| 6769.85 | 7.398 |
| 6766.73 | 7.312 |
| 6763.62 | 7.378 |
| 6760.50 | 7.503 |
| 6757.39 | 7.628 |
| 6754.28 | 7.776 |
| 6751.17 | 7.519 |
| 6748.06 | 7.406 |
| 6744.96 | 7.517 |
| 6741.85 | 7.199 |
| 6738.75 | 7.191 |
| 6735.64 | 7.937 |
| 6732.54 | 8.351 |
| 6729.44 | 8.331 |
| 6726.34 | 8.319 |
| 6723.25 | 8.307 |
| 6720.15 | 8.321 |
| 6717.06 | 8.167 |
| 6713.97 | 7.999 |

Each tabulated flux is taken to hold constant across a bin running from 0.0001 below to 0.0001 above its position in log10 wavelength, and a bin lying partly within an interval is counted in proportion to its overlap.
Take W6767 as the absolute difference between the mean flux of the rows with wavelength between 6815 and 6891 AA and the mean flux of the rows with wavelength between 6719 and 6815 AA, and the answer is 0.12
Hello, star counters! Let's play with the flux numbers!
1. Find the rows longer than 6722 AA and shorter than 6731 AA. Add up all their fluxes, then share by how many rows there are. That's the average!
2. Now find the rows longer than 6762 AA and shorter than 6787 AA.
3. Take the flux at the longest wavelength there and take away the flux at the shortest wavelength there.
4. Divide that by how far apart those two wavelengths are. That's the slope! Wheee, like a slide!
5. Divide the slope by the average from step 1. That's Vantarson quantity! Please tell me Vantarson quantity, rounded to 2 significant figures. 0.0039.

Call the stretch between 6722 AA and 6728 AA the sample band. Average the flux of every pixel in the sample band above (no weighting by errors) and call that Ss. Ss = 8.3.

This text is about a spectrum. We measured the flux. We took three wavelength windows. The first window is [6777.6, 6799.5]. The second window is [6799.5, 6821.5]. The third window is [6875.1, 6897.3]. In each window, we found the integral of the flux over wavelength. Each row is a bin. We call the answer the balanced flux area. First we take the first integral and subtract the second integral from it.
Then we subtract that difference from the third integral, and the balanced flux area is 175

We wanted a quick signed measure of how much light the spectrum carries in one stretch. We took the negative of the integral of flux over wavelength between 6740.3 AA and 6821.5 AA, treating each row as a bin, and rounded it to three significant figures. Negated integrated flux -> -611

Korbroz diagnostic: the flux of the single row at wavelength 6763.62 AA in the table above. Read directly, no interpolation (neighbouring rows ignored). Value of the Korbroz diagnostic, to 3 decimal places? 7.378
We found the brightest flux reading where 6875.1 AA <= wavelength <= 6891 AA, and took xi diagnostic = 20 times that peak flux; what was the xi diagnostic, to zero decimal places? 157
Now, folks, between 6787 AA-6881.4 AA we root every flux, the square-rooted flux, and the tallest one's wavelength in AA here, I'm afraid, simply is 6816.78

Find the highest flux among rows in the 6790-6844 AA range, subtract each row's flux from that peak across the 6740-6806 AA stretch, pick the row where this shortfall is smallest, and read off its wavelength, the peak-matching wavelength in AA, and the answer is 6785.46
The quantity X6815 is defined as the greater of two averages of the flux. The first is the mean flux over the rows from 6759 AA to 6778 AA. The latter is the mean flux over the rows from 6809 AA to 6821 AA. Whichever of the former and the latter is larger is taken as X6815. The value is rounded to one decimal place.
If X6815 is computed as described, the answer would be 7.7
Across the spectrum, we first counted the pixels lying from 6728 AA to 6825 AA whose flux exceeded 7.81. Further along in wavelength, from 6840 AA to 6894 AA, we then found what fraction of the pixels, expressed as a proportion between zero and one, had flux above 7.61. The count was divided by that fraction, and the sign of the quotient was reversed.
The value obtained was -17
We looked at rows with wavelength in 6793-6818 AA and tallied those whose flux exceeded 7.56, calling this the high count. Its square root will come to 2.00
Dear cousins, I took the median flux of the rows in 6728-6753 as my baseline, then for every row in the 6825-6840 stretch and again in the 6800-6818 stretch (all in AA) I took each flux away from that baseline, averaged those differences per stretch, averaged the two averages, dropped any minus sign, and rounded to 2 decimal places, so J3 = 0.08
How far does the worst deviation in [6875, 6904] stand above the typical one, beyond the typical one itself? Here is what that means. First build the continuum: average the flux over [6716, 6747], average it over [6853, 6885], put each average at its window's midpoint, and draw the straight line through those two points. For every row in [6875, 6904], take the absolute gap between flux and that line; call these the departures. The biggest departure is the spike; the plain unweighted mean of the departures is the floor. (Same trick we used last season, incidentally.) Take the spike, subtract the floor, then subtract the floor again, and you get -0.15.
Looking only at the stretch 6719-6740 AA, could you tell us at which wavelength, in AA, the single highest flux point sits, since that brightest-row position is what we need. 6732.54 AA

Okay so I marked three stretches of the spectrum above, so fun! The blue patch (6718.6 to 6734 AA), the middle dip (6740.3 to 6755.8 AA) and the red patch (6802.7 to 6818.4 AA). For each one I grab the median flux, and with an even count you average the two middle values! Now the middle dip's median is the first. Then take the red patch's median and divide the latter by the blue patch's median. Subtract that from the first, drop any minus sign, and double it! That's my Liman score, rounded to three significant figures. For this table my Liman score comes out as 13.2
